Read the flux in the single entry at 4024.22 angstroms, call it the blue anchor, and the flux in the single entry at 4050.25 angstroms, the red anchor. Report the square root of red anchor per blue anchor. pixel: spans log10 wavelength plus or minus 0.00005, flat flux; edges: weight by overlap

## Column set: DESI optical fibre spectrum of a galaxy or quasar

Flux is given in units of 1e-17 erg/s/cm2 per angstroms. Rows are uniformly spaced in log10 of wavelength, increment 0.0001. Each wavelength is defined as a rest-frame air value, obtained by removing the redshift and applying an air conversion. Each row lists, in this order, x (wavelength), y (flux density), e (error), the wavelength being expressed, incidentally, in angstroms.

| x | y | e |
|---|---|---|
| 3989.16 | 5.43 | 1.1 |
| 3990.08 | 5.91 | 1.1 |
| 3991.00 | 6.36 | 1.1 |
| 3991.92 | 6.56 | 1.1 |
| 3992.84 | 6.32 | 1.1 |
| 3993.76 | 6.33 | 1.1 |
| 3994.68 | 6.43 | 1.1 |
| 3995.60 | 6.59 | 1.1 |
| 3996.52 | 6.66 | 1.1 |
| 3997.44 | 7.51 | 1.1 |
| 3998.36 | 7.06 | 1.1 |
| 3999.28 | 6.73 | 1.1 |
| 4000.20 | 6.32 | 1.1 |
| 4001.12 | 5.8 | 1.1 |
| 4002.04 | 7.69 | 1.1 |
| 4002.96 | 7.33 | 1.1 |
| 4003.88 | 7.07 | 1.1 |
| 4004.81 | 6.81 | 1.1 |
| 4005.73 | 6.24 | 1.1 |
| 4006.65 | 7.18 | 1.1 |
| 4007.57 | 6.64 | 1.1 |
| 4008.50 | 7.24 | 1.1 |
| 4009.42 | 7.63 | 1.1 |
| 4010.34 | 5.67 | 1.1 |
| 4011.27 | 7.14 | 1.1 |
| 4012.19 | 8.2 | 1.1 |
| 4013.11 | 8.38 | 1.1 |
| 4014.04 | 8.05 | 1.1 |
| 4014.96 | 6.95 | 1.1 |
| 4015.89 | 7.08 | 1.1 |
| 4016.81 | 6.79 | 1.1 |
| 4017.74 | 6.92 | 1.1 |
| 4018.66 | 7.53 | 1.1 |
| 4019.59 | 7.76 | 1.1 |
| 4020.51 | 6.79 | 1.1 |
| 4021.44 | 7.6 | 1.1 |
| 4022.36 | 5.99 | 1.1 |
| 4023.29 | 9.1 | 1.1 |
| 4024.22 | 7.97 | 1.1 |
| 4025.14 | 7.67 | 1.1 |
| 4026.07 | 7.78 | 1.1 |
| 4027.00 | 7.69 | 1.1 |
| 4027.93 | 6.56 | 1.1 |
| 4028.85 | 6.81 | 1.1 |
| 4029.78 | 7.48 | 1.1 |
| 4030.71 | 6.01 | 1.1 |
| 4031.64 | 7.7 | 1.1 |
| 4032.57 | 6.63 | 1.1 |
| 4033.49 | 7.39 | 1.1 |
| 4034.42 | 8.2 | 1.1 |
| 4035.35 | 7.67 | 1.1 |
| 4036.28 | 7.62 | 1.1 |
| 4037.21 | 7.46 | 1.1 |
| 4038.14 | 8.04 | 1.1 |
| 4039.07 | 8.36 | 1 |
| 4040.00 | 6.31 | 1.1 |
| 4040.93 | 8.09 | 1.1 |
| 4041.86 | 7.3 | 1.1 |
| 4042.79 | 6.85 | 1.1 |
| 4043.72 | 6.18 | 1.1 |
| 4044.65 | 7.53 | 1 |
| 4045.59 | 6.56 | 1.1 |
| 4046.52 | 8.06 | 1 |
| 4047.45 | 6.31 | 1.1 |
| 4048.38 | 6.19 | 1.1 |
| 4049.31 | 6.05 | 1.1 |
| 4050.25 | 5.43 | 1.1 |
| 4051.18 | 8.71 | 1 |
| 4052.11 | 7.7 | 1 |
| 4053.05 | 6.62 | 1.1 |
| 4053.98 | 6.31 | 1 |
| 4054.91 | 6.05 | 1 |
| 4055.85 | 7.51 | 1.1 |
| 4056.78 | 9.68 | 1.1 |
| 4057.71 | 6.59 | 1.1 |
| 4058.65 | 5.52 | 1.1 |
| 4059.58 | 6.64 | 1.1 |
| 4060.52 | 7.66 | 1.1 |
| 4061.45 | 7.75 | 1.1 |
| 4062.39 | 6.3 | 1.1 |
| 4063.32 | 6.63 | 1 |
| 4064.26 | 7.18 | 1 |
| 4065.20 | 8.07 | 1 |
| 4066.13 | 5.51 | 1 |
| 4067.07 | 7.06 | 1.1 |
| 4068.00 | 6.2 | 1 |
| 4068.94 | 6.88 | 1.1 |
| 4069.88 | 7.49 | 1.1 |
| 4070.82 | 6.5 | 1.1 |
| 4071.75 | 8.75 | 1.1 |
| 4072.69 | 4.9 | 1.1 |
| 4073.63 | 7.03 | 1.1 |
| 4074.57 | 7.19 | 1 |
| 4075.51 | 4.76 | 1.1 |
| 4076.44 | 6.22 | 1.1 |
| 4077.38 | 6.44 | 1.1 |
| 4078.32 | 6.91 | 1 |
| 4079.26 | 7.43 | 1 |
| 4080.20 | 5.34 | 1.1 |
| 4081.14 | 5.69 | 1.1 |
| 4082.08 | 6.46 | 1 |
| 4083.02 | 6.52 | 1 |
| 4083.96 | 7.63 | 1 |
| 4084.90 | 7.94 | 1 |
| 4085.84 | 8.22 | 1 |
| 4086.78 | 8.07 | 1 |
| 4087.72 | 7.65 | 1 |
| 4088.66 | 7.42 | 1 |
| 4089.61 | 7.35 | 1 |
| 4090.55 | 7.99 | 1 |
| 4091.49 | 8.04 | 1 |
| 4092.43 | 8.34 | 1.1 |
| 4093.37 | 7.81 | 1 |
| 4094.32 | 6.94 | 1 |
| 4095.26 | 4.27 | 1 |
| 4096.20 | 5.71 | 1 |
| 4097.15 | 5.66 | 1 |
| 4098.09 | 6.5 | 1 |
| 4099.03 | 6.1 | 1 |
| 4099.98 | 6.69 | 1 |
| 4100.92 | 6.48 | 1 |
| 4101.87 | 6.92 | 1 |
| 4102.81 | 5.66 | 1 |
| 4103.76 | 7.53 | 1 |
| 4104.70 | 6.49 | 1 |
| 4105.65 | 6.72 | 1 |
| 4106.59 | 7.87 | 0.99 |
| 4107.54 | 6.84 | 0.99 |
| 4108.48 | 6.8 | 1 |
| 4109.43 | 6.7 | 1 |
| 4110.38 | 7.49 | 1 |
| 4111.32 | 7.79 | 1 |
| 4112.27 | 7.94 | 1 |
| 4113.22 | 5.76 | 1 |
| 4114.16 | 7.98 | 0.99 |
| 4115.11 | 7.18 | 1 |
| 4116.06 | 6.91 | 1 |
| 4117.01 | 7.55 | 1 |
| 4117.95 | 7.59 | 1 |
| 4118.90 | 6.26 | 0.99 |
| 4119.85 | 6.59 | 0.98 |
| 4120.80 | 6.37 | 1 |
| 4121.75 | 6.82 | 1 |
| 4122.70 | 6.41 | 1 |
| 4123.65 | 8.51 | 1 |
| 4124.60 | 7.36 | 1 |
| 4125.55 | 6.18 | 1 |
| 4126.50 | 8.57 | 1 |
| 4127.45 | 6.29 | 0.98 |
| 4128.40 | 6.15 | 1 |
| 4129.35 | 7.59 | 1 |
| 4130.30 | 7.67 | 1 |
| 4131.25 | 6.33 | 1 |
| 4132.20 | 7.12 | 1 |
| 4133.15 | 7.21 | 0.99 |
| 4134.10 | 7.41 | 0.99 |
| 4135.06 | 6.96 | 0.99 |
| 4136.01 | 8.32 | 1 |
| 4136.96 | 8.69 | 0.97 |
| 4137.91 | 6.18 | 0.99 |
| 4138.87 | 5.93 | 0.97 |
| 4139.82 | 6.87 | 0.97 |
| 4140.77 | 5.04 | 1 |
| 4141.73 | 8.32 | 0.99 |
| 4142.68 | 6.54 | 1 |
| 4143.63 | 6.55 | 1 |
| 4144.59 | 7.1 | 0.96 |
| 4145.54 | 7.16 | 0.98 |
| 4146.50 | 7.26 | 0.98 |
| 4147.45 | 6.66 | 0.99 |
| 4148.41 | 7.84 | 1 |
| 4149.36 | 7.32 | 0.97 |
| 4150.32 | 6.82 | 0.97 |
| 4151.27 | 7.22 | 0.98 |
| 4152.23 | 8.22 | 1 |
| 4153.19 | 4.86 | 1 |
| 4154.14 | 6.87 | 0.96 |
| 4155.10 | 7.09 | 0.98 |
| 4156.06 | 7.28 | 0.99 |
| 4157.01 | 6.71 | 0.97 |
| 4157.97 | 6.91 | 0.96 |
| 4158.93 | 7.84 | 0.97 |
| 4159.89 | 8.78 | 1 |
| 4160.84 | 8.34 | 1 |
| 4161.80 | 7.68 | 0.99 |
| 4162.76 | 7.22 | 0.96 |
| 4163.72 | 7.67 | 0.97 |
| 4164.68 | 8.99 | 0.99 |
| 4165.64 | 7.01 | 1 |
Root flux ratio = 0.83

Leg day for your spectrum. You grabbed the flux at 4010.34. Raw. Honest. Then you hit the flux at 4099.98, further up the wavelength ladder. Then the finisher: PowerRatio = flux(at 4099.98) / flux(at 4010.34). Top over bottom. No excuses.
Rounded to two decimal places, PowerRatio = 1.18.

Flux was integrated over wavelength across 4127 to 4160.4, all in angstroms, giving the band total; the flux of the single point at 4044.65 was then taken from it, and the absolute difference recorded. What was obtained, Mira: 228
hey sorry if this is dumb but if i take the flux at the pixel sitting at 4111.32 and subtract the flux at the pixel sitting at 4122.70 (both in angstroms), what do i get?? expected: 1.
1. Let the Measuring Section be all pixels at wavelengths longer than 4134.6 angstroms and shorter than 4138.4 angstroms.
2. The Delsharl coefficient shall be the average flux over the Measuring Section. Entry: 7.5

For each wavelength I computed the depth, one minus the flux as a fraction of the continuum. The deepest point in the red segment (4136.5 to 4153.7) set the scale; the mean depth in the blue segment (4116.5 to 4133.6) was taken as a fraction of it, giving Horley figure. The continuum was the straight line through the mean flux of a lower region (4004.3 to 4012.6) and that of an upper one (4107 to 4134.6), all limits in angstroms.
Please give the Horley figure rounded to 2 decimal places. 0.02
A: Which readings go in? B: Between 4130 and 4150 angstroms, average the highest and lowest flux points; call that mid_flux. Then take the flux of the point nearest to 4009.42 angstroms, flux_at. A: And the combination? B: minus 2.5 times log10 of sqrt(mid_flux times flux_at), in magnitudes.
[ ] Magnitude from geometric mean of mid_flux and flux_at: -2.15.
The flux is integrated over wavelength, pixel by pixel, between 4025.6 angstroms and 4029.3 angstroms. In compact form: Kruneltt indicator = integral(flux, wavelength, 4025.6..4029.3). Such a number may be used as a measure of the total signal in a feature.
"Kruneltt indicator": 26.7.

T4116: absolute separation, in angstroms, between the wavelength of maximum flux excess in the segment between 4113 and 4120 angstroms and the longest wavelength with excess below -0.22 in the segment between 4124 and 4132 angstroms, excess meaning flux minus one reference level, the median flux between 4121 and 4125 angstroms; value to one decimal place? 17.1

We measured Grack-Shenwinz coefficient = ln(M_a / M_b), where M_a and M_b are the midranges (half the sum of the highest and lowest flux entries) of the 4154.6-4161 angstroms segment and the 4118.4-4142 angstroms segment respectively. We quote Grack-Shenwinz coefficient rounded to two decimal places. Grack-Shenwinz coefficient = 0.12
